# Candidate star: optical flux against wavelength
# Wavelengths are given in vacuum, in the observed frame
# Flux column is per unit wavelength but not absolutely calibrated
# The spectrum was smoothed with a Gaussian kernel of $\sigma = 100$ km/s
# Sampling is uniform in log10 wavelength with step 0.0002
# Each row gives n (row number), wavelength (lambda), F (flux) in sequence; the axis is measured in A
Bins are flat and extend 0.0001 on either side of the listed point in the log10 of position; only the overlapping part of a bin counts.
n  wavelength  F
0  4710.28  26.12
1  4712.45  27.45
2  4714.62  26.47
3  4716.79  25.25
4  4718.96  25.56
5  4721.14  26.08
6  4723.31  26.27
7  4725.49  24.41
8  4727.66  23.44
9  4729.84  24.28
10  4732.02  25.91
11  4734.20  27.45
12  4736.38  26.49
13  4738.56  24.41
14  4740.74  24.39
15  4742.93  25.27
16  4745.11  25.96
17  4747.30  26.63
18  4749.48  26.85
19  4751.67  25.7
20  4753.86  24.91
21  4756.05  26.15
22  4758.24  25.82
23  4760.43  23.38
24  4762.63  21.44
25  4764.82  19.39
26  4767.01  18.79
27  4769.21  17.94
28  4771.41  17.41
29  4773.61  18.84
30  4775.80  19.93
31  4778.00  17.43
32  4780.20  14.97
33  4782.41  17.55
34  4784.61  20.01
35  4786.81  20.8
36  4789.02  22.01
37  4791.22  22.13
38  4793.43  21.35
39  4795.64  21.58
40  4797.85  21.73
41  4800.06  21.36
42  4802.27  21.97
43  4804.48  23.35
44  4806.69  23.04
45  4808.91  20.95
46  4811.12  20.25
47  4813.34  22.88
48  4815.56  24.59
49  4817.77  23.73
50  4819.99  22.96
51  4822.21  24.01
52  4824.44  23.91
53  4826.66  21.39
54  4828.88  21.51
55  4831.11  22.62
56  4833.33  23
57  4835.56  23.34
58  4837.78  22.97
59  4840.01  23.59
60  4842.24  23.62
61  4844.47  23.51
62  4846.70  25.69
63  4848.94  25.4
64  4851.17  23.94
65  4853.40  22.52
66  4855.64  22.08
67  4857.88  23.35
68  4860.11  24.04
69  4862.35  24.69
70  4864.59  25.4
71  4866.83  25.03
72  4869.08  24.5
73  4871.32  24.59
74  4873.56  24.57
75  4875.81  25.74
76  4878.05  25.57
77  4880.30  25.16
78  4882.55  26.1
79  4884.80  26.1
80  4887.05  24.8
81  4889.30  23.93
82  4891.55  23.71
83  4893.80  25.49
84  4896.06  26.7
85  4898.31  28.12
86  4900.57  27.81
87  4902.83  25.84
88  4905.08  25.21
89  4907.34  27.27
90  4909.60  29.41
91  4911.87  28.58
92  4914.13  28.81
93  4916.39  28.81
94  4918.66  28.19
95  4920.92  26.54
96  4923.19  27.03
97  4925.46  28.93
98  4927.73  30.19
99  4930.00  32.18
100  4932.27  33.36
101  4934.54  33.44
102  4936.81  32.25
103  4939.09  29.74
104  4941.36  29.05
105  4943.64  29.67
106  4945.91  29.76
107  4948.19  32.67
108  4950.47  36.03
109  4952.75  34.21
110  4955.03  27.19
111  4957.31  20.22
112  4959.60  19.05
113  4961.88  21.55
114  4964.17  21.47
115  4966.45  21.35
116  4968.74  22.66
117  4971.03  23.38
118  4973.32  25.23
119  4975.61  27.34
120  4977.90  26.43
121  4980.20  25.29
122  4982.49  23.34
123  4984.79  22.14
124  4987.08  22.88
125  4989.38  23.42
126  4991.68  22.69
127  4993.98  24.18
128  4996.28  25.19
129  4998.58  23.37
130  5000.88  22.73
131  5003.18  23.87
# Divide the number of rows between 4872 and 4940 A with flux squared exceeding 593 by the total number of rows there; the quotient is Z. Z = 0.9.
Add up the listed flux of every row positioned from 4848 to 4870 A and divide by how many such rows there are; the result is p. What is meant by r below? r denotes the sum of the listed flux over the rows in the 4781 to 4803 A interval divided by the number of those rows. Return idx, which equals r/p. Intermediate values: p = 24.1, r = 21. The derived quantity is 0.87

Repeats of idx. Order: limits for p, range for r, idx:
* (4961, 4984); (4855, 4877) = 1.02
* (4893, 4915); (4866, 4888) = 0.92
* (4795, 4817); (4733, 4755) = 1.16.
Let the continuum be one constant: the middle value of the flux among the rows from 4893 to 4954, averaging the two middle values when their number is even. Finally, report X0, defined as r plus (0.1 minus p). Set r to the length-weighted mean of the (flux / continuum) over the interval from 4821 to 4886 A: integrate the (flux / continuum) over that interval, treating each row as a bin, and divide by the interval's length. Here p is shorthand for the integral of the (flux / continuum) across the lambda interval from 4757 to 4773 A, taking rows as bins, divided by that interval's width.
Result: 0.220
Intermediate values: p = 0.71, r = 0.83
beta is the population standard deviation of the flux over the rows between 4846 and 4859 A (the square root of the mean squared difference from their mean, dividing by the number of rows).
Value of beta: 1.35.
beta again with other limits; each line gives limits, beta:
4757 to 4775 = 2.75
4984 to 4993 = 0.46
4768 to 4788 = 1.68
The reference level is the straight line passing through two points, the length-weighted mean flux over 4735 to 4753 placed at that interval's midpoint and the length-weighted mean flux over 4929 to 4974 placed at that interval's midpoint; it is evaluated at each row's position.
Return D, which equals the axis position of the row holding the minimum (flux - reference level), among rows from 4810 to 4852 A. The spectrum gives 4811.12 A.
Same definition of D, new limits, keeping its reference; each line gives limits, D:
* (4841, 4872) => 4855.64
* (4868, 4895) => 4891.55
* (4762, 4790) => 4780.20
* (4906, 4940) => 4920.92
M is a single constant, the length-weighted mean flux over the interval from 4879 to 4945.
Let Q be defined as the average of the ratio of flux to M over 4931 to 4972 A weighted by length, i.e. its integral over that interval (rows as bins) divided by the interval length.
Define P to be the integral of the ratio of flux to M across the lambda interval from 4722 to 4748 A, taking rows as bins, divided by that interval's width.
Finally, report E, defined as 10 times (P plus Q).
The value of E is 18.9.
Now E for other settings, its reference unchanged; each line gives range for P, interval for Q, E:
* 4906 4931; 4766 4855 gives 18.0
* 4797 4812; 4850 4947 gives 17.4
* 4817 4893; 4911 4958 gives 19.3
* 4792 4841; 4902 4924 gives 17.9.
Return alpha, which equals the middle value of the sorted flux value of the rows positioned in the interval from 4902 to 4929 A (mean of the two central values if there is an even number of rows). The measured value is 28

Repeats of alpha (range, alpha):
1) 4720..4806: 23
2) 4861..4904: 25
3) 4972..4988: 25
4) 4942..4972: 23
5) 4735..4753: 26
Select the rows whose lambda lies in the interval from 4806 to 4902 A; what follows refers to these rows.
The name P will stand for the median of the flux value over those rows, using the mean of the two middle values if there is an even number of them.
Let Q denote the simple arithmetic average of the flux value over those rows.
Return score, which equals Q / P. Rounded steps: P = 23.9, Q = 24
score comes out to 1.01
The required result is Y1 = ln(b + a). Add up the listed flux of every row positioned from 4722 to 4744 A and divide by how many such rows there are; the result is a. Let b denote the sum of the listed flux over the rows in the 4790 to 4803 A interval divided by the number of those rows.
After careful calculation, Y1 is 3.85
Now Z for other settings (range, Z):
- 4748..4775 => 0.4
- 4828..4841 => 0.0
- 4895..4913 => 1.0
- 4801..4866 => 0.2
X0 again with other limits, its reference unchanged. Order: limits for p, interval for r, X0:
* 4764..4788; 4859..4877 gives 0.320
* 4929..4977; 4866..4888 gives 0.015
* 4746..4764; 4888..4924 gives 0.167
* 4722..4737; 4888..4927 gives 0.157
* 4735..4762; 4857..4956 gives 0.180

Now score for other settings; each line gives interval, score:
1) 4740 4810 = 1.01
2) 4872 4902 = 1.00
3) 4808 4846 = 0.99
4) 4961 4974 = 1.02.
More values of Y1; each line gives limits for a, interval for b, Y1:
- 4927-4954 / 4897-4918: 4.09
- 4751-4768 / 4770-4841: 3.80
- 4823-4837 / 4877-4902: 3.88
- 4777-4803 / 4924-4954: 3.95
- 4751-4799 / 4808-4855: 3.79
